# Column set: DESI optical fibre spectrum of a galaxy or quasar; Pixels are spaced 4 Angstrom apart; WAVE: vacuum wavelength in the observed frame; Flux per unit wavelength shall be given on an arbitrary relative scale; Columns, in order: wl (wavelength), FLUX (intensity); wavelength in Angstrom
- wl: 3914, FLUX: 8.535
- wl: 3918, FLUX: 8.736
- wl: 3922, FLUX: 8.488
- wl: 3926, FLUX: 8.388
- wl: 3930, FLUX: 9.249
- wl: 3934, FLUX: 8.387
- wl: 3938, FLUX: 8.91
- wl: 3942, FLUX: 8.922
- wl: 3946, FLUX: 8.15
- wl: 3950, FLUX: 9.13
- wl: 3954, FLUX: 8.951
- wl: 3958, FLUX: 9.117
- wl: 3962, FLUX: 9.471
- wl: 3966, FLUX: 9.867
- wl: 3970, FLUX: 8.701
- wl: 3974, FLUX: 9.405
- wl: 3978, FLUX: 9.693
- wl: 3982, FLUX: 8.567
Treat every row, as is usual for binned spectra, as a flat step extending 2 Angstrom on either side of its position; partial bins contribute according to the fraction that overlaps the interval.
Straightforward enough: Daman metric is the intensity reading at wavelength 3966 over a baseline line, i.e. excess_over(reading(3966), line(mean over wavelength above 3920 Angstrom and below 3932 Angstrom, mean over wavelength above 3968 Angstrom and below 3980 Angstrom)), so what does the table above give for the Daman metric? 0.69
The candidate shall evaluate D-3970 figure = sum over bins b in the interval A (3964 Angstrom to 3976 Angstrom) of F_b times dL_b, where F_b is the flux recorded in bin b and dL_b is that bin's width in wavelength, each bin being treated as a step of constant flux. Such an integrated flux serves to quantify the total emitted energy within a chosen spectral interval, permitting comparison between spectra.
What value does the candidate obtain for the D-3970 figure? 112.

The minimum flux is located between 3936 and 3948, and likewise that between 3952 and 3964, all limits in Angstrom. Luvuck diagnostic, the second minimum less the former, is 0.8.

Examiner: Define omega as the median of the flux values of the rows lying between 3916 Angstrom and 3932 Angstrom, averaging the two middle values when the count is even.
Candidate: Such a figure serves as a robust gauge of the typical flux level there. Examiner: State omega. 8.6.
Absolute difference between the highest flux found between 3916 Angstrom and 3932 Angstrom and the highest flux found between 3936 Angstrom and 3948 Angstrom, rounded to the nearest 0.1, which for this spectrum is 0.3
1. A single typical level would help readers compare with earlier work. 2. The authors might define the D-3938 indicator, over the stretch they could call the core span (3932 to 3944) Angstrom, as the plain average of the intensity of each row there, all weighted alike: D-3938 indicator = 8.7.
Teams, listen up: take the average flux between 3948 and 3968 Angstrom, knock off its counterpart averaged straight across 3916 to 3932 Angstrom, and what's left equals 0.59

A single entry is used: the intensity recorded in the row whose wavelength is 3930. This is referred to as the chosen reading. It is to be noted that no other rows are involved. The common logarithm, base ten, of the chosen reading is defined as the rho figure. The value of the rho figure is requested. 0.966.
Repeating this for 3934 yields 0.924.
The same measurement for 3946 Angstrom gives 0.911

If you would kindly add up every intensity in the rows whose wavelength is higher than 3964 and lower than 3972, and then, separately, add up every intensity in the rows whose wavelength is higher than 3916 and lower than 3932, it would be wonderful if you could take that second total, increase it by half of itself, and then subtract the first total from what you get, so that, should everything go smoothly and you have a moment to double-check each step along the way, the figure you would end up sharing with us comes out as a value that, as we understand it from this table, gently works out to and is 34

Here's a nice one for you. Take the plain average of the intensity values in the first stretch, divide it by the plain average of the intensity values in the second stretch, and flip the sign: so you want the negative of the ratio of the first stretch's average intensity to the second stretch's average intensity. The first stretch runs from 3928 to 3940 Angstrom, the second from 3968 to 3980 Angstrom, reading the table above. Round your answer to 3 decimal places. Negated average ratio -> -0.955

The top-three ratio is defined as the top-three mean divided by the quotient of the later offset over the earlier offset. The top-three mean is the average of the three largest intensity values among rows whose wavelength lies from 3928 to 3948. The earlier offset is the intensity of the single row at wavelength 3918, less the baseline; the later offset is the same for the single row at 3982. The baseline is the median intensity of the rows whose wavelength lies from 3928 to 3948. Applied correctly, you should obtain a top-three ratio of 5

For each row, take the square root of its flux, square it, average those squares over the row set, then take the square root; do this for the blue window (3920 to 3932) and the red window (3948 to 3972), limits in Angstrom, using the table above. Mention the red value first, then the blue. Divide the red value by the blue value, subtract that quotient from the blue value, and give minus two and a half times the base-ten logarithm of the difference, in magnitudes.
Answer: -0.710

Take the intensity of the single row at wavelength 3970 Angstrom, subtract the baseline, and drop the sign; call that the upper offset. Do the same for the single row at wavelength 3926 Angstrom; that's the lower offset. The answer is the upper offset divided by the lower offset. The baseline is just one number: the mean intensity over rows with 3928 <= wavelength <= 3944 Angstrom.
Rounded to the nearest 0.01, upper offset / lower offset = 0.35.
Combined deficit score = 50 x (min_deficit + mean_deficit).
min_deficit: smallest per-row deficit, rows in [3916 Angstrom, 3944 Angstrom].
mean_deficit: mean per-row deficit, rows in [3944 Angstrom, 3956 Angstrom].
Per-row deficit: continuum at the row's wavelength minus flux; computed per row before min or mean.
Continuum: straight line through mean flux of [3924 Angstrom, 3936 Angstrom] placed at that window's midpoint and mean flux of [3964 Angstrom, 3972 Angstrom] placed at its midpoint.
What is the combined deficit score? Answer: -16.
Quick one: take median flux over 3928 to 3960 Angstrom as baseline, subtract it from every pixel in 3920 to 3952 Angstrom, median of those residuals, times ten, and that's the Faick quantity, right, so -2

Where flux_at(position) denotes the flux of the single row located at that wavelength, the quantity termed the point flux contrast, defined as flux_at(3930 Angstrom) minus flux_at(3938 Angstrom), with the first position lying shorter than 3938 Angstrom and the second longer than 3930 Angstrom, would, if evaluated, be 0.34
